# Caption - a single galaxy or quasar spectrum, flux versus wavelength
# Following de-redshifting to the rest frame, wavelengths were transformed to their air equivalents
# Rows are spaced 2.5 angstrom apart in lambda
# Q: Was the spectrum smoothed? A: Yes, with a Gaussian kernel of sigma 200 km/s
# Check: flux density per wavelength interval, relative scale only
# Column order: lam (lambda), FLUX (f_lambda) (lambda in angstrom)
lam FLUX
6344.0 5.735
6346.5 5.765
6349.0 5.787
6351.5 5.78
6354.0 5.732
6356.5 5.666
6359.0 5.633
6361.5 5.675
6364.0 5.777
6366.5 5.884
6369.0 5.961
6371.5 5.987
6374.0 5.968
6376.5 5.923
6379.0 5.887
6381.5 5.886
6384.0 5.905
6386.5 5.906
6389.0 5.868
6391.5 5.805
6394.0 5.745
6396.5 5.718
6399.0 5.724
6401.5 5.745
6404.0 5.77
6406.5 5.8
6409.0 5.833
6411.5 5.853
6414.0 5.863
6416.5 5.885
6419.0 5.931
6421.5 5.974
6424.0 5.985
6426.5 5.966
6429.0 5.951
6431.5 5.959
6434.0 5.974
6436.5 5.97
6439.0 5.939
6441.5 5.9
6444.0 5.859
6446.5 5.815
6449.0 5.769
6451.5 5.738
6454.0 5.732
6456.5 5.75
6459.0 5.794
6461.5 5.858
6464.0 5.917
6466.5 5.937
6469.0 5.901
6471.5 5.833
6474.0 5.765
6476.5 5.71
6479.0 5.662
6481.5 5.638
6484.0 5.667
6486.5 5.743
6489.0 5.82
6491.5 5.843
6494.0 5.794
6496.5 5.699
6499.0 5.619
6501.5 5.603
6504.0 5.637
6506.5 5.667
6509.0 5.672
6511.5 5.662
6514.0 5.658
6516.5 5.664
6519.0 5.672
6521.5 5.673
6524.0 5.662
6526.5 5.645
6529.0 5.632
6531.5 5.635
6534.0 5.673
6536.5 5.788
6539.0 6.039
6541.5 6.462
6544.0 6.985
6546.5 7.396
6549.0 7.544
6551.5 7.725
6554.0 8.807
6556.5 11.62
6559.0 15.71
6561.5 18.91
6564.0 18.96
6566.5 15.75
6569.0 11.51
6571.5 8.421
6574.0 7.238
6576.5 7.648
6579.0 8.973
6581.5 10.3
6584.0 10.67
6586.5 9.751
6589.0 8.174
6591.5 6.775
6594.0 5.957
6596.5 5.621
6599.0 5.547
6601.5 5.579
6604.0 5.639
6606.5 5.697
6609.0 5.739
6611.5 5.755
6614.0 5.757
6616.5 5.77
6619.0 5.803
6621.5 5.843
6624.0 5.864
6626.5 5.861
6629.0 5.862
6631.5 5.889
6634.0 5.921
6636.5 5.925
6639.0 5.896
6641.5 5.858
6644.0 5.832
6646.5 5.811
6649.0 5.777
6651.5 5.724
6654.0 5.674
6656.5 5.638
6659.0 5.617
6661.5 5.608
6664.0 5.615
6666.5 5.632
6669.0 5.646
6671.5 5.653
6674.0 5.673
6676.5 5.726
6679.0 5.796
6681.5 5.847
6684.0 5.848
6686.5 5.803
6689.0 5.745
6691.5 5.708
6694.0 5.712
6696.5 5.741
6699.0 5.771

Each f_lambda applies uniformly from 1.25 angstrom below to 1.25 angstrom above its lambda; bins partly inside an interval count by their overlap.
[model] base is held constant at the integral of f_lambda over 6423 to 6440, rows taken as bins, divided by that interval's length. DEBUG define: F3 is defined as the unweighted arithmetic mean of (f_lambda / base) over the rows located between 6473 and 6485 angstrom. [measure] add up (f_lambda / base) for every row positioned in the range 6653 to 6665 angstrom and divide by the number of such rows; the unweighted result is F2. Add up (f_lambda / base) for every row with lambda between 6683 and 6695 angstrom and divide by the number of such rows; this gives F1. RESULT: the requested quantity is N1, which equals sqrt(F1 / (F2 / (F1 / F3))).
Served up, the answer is 1.02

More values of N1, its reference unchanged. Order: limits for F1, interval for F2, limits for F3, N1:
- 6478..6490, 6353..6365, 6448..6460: 1.00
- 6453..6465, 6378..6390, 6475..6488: 1.00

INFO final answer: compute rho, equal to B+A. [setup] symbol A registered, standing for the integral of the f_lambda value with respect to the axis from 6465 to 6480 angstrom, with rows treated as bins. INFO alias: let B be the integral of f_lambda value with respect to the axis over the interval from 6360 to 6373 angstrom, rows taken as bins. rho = 163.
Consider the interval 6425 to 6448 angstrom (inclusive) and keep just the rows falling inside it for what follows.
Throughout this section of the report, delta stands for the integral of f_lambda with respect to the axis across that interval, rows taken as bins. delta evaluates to 136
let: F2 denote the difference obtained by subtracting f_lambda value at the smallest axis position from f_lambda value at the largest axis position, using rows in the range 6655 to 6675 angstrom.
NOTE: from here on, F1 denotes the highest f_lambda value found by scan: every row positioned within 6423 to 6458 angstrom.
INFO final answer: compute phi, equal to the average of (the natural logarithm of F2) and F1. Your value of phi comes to 1.3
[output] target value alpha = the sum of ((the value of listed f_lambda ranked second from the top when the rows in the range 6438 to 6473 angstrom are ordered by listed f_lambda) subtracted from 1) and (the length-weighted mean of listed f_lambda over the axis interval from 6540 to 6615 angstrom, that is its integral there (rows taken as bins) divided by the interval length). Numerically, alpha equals 4.0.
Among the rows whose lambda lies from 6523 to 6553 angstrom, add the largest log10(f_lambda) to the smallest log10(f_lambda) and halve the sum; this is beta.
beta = 0.82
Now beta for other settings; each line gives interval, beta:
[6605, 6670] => 0.76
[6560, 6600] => 1.01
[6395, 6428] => 0.77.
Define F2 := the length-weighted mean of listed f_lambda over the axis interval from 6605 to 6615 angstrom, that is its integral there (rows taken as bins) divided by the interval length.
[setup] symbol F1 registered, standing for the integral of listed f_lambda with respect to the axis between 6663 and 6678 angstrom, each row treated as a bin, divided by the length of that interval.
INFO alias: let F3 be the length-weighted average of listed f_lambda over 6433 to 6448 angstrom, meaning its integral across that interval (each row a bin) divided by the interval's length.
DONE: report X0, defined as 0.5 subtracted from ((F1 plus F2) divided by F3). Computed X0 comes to 1.43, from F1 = 5.66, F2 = 5.73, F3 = 5.91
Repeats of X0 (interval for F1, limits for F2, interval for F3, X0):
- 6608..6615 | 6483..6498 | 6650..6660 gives 1.53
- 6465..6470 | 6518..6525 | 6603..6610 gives 1.54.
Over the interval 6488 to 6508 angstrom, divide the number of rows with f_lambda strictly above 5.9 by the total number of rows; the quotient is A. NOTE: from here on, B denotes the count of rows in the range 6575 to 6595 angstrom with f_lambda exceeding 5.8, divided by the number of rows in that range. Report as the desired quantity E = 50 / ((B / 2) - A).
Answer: 100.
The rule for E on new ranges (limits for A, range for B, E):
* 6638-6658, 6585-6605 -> 200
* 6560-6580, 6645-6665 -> -53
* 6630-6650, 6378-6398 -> 400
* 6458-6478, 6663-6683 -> -160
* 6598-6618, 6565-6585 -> 100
